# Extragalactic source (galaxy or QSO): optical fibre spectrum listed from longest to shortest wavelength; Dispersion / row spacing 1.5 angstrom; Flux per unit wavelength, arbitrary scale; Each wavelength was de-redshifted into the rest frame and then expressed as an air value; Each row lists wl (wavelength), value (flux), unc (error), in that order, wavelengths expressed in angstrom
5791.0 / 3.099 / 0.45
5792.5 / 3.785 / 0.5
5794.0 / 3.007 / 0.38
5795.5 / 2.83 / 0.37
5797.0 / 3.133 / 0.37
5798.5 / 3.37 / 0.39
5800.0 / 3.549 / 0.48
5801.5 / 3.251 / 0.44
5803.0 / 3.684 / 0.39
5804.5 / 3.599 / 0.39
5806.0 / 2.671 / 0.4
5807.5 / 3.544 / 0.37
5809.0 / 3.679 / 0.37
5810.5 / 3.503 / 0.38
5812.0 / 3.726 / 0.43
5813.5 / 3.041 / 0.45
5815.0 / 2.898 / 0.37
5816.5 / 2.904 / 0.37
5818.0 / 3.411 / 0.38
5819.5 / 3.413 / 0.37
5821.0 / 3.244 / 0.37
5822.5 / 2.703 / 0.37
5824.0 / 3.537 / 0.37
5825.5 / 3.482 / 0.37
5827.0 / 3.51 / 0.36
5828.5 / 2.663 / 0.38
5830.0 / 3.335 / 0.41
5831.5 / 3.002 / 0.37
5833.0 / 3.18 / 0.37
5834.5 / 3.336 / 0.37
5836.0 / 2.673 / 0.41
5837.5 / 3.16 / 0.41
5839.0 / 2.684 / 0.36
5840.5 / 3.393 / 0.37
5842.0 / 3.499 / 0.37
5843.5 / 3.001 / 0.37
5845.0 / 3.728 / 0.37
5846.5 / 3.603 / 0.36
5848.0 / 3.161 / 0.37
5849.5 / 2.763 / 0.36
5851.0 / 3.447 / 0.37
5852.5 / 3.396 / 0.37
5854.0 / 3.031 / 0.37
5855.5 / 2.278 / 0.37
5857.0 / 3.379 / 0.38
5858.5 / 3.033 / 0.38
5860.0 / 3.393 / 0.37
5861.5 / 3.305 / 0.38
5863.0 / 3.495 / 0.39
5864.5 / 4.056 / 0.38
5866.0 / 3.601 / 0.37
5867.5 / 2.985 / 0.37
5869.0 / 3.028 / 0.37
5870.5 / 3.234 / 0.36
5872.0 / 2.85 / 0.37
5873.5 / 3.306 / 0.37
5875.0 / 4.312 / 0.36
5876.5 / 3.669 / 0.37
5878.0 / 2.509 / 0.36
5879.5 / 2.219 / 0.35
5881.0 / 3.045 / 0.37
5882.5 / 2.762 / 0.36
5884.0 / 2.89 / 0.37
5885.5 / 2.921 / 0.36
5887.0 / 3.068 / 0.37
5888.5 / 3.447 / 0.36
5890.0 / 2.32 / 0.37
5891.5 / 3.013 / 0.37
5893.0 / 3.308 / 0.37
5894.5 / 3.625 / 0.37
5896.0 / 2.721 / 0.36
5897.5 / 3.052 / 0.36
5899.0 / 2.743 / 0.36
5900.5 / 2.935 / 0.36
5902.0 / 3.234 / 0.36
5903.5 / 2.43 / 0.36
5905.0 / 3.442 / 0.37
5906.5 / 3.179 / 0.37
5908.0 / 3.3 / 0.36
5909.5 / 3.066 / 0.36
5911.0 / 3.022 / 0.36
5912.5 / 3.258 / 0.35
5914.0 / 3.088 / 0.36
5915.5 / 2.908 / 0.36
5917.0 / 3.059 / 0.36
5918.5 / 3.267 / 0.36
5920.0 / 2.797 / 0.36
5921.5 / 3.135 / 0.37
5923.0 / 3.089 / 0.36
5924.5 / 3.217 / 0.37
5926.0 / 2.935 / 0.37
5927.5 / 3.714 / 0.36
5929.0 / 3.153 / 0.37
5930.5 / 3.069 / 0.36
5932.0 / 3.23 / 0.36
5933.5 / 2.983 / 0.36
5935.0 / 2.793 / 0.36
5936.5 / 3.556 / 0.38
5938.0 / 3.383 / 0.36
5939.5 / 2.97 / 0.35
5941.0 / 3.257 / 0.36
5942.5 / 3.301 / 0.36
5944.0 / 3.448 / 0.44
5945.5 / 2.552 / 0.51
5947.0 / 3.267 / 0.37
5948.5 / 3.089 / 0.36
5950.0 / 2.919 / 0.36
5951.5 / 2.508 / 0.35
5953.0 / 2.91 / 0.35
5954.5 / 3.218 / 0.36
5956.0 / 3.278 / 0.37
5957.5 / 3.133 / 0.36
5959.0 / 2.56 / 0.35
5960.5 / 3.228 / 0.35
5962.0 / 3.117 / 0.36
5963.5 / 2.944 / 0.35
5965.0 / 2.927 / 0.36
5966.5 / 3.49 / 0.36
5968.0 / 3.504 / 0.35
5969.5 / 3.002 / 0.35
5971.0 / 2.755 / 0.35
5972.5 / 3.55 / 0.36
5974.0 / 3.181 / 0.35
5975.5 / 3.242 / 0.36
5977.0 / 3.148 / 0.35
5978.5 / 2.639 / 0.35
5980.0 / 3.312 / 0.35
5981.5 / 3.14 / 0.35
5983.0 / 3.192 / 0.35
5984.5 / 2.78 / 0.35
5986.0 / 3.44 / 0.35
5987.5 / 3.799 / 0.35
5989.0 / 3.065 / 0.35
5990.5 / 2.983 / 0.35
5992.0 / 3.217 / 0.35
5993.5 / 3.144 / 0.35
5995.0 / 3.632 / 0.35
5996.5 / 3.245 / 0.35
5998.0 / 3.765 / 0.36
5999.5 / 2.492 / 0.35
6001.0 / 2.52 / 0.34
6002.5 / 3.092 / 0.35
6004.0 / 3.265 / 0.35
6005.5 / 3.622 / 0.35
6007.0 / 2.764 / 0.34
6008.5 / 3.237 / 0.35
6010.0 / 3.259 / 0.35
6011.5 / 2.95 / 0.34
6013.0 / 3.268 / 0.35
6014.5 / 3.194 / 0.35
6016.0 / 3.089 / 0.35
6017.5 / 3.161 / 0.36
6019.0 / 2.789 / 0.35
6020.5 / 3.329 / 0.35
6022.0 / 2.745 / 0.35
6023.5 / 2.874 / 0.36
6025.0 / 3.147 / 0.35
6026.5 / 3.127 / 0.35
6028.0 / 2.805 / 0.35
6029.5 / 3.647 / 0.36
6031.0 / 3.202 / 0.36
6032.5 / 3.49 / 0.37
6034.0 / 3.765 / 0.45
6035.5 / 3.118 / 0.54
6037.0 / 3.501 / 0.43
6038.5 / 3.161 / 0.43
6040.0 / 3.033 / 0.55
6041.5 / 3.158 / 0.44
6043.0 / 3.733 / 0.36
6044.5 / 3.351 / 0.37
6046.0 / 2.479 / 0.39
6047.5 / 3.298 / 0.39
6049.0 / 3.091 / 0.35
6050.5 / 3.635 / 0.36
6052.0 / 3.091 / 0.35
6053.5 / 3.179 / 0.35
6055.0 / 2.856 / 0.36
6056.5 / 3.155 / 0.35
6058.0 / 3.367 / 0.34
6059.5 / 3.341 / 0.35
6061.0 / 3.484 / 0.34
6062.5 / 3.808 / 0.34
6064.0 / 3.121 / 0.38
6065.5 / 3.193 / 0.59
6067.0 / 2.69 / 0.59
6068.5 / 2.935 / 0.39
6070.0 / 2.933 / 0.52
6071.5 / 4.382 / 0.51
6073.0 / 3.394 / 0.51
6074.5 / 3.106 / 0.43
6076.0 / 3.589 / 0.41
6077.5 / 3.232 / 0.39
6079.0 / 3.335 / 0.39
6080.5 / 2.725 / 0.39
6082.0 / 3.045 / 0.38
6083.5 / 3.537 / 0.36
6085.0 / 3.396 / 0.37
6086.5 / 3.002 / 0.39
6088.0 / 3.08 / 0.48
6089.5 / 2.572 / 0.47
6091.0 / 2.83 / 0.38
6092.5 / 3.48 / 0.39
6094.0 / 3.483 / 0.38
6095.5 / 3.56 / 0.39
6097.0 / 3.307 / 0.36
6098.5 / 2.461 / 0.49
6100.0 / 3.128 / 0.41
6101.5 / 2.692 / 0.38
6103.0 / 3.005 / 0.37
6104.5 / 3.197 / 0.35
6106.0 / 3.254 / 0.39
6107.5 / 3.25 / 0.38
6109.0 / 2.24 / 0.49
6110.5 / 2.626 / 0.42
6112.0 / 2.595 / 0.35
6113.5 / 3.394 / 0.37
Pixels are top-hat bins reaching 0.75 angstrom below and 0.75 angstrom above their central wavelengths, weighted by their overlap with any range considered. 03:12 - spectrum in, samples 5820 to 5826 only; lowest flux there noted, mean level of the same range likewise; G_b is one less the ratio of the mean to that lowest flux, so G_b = -0.20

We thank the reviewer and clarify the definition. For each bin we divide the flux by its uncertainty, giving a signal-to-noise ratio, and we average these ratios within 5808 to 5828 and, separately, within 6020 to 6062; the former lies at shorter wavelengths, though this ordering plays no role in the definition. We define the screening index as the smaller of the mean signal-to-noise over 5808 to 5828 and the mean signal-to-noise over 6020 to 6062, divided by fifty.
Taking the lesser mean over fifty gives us 0.171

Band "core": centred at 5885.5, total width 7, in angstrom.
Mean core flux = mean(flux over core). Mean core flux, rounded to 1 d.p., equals 3.0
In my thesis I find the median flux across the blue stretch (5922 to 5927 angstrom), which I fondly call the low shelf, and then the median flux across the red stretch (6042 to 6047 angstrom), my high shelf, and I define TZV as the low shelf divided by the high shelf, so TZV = 0.92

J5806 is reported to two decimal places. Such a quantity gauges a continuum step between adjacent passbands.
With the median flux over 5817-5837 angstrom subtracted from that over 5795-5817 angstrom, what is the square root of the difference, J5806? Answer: 0.19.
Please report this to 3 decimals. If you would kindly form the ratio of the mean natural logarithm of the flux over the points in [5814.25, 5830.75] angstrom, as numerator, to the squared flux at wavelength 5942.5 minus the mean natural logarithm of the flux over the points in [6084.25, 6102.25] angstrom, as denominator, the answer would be 0.118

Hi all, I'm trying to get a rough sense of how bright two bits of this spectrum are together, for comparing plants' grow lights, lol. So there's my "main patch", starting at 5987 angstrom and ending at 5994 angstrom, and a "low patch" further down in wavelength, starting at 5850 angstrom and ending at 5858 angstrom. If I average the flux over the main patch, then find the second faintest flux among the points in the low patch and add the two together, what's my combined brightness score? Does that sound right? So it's 6.3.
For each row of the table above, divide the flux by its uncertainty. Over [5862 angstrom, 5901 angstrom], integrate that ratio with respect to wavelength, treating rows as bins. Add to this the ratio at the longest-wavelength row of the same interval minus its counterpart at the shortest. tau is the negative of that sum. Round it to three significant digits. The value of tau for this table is -331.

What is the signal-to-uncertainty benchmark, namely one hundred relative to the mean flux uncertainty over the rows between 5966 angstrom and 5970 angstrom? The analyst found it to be 283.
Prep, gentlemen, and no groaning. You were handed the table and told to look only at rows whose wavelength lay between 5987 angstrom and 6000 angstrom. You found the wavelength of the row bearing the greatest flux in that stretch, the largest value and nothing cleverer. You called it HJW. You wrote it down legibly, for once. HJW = 5987.5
